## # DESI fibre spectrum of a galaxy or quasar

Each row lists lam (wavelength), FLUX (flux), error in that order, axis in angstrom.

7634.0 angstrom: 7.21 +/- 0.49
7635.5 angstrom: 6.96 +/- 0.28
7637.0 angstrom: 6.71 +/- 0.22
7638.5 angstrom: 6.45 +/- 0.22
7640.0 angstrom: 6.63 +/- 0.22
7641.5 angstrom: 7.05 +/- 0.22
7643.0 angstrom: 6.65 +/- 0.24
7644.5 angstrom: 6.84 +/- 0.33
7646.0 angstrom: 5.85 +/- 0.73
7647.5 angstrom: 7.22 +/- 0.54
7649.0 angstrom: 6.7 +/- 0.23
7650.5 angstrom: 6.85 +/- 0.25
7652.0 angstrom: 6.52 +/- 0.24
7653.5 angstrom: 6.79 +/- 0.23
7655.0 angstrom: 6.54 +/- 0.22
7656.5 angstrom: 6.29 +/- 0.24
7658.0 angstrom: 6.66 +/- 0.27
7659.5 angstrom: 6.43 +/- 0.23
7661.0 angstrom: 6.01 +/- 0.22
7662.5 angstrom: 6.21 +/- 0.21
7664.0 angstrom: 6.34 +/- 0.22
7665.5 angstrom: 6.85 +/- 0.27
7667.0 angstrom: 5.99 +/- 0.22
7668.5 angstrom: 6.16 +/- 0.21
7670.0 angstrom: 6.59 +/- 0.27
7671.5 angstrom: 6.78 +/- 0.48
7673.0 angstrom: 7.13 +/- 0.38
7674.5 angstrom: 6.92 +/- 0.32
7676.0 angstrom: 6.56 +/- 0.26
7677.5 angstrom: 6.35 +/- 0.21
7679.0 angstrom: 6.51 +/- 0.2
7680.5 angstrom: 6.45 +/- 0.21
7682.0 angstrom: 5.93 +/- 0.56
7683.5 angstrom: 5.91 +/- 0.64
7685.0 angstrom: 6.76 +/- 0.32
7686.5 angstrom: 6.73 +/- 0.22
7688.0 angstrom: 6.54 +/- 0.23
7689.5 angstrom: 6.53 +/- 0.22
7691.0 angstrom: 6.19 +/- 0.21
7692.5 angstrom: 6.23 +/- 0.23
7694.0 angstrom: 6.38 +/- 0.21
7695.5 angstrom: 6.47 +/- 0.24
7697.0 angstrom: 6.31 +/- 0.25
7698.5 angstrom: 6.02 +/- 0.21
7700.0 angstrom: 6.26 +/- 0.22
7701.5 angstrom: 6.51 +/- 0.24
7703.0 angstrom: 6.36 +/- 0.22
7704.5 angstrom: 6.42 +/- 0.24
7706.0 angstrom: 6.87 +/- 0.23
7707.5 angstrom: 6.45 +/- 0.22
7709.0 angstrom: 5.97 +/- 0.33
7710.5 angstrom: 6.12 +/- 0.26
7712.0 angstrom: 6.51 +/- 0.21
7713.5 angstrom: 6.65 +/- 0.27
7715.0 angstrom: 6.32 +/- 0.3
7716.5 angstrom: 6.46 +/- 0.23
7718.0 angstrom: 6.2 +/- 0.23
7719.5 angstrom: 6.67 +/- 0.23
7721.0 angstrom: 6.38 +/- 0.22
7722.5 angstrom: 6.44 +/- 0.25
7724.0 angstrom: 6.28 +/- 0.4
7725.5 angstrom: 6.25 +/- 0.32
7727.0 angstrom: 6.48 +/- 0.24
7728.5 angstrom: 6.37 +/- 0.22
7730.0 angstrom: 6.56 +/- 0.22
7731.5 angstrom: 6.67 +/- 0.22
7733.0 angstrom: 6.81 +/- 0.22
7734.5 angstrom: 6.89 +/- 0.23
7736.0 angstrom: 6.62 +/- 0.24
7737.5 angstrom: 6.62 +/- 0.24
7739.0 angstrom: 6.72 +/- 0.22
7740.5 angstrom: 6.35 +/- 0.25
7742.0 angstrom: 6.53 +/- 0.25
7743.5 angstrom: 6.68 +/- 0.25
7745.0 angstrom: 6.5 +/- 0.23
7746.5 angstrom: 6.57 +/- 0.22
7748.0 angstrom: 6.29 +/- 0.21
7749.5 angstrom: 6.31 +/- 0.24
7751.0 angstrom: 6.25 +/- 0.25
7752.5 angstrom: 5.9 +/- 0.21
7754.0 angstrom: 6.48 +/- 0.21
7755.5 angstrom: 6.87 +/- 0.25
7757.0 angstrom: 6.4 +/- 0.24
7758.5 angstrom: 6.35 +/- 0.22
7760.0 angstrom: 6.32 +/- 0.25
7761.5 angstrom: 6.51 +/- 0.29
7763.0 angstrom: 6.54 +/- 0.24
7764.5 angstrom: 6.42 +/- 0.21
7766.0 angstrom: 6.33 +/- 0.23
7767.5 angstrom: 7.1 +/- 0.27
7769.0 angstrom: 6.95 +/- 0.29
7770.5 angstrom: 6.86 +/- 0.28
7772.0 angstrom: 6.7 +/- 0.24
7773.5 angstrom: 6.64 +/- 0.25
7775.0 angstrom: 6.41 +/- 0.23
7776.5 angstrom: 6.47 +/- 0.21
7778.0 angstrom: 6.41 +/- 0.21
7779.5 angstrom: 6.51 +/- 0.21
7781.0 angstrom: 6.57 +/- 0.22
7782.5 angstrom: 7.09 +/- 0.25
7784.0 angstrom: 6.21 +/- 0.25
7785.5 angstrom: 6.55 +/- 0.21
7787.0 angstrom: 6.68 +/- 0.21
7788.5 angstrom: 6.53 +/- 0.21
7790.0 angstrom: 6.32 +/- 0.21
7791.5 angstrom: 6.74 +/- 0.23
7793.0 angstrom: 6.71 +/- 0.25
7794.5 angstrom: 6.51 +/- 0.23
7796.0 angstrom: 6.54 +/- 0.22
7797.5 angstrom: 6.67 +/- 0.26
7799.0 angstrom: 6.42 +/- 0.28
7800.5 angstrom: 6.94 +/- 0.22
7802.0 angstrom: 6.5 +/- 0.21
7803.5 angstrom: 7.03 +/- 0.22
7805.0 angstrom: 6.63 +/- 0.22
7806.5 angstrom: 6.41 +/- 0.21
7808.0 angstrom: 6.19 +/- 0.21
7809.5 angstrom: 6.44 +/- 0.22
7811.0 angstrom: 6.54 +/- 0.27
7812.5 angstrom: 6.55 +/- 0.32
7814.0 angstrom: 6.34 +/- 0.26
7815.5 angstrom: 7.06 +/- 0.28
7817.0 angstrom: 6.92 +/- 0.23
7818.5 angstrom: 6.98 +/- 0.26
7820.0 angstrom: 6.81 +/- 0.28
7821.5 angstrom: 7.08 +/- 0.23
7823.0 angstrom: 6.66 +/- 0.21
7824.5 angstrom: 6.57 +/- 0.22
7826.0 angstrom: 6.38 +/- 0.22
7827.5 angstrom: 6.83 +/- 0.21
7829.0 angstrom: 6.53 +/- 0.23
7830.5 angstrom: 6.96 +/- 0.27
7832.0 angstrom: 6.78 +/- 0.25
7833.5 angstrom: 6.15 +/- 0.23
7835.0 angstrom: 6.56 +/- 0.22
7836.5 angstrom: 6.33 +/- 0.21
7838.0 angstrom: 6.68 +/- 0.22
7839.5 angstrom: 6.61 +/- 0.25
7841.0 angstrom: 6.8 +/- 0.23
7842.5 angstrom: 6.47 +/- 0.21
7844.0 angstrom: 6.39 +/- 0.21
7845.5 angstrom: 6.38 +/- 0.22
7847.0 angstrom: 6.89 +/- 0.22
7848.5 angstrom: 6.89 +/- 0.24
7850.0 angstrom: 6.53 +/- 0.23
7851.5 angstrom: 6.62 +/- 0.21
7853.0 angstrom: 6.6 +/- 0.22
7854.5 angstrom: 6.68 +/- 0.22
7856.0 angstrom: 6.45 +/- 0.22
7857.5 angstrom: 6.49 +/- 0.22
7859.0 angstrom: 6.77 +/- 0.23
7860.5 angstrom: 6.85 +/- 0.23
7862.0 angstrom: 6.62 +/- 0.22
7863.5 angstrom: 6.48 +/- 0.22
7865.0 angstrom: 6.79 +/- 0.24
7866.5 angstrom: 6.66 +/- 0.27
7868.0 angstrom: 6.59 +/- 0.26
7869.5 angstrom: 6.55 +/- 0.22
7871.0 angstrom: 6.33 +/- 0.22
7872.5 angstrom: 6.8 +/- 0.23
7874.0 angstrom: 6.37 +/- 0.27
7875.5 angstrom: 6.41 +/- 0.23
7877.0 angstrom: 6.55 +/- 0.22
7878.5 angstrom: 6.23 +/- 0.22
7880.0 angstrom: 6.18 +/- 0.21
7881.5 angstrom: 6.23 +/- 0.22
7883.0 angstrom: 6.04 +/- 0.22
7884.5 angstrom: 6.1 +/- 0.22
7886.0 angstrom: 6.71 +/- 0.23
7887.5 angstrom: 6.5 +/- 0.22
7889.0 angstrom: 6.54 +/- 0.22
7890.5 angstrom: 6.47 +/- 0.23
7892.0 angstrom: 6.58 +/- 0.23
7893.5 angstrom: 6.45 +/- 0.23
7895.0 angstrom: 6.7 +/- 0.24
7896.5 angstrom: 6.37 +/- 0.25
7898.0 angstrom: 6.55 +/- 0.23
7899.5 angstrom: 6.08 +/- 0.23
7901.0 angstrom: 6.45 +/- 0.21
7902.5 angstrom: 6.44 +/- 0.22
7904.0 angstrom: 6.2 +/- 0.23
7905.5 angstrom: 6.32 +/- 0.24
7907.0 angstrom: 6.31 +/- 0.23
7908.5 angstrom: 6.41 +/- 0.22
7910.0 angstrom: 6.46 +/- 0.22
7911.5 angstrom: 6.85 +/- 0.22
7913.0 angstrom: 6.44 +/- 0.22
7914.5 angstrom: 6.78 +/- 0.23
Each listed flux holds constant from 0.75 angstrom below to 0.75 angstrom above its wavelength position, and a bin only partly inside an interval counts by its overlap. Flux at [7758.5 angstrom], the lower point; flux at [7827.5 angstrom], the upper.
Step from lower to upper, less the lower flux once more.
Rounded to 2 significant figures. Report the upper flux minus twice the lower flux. -5.9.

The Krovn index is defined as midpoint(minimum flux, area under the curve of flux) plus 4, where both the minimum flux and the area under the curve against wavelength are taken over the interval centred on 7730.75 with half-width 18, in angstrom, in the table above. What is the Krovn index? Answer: 124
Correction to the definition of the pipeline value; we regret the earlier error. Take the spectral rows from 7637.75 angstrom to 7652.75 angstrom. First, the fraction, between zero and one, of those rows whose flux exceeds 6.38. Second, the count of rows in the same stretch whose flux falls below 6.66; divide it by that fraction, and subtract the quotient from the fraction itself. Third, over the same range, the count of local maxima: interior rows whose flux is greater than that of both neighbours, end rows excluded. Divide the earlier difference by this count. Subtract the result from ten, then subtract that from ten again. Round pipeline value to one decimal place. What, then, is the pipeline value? -1.2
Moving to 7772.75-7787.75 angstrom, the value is -4.0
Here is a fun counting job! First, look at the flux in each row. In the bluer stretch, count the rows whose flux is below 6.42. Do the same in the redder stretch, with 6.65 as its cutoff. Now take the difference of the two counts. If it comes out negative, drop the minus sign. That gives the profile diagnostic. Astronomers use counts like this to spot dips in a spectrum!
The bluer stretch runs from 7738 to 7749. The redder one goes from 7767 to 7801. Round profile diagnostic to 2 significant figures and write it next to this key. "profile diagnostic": 11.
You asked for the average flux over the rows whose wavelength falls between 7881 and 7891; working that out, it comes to 6.37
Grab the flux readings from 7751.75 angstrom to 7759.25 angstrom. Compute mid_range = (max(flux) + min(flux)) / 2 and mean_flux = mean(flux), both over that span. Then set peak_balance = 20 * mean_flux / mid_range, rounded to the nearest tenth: 20.0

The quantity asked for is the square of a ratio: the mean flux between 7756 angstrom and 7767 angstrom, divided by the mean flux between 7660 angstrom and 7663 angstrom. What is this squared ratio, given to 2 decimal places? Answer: 1.10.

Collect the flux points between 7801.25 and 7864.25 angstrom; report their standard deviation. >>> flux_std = 0.23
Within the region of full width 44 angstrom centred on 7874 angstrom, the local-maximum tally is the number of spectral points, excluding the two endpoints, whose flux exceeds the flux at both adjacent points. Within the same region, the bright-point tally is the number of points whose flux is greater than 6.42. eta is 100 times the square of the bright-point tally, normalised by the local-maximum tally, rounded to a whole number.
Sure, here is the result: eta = 4900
